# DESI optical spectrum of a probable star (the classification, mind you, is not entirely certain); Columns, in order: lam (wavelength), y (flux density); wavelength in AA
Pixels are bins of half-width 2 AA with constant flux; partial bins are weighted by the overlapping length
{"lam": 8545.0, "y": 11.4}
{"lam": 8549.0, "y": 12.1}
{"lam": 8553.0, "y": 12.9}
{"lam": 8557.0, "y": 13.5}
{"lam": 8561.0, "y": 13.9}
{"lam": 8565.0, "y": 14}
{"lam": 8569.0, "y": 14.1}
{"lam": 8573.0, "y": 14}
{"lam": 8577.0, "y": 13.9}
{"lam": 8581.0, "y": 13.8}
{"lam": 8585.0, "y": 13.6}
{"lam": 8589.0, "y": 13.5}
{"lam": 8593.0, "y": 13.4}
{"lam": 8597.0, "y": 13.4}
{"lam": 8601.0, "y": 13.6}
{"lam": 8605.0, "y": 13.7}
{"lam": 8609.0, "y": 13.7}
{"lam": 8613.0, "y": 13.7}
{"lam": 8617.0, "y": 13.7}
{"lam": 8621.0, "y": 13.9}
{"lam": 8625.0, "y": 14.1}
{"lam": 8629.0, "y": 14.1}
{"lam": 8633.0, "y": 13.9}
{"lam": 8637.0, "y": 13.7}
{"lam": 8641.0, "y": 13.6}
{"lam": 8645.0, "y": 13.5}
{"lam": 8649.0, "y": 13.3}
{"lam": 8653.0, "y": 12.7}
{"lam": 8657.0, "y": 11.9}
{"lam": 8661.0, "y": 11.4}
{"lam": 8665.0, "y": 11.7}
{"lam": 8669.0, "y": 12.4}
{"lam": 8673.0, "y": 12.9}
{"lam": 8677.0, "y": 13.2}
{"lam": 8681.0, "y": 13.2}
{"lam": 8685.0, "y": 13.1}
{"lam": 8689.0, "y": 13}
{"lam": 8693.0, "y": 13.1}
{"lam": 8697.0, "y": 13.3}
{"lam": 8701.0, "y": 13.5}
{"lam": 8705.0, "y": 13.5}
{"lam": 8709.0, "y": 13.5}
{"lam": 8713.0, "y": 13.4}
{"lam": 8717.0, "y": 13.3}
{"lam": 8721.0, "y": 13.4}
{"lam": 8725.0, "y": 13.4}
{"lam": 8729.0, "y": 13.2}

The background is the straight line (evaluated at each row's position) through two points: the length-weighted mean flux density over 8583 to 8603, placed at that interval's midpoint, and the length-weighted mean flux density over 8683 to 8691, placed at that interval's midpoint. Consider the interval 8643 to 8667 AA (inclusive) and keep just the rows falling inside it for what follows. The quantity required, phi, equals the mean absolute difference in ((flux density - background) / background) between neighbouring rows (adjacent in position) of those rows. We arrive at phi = 0.036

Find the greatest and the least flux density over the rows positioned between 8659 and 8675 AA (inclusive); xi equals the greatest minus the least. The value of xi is 1.5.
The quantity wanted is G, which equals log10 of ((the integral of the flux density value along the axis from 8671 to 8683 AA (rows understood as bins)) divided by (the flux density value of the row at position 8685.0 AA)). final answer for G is 1.08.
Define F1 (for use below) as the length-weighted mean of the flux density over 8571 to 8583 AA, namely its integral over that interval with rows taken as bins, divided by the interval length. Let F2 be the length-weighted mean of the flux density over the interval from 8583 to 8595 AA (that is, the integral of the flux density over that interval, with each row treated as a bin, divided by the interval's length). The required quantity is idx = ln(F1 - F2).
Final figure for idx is -0.9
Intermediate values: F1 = 13.9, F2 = 13.5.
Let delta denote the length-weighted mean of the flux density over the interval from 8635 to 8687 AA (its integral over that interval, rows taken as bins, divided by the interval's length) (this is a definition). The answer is 12.8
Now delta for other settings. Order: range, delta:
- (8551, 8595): 13.7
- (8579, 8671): 13.3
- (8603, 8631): 13.8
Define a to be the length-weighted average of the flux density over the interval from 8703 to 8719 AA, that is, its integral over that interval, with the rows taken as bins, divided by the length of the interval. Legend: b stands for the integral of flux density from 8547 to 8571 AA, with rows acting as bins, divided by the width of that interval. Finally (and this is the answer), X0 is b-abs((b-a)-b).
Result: -0.01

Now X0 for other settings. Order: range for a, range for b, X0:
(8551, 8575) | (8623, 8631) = 0.37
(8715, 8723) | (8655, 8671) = -1.50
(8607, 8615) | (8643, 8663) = -1.14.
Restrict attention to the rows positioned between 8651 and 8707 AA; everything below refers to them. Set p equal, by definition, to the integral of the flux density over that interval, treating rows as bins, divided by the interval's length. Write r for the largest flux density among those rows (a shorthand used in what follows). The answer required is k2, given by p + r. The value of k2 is 26.3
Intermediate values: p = 12.8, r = 13.5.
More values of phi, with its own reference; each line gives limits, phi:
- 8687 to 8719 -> 0.008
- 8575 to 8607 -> 0.008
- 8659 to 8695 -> 0.021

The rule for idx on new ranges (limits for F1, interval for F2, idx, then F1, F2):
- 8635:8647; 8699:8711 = -2.3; 13.6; 13.5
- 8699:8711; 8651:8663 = 0.4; 13.5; 12.0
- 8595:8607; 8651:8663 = 0.4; 13.6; 12.0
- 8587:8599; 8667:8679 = -0.5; 13.4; 12.8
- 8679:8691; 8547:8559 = -1.3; 13.1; 12.8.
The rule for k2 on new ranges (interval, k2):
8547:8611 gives 27.7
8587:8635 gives 27.8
